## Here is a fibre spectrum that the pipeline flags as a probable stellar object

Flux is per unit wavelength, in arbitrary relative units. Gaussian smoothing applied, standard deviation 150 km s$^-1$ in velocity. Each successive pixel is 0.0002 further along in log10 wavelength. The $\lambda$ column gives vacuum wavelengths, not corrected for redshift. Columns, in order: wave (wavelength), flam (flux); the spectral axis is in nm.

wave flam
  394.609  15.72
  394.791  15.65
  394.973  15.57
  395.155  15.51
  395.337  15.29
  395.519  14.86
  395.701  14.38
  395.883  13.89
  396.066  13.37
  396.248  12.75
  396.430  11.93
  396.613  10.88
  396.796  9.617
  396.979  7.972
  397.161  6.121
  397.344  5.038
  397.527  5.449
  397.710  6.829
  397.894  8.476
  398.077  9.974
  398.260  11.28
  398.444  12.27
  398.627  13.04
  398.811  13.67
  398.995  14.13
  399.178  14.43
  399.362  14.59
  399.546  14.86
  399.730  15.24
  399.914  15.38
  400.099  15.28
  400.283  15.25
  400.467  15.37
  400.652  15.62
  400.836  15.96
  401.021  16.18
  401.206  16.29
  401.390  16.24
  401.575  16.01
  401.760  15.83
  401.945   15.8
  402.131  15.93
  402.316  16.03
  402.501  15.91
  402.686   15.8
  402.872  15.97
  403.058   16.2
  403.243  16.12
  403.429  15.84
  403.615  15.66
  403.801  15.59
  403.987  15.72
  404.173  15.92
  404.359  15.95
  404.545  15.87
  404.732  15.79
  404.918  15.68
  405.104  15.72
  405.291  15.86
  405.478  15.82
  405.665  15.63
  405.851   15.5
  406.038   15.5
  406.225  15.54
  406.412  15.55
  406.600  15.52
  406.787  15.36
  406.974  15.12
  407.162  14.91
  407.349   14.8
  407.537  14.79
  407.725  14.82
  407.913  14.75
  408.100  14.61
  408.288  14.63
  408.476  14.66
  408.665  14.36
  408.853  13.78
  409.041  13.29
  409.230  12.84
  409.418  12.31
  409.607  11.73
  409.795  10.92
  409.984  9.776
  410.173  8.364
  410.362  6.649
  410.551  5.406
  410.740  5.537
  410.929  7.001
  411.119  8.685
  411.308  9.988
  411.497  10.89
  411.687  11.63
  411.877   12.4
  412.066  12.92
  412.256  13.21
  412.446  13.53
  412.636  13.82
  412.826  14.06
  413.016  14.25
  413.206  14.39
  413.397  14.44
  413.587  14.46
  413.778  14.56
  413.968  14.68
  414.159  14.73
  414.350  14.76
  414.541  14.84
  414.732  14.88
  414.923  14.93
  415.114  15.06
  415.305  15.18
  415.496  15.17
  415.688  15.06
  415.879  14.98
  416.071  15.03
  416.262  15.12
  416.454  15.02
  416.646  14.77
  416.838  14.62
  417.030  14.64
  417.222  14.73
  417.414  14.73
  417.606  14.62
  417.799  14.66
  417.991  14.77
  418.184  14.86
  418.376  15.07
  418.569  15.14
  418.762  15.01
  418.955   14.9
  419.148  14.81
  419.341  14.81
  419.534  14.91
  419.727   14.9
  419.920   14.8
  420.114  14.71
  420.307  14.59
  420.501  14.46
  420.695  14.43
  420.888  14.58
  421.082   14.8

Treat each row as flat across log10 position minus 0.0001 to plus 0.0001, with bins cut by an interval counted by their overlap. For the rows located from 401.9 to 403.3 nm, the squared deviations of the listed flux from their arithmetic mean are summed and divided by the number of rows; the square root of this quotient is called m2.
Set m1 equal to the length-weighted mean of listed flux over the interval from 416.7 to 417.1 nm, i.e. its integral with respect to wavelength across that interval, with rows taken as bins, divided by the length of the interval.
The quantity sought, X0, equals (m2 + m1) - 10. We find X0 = 4.8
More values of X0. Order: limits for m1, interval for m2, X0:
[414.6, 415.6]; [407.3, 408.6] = 5.1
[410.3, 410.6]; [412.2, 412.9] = -3.6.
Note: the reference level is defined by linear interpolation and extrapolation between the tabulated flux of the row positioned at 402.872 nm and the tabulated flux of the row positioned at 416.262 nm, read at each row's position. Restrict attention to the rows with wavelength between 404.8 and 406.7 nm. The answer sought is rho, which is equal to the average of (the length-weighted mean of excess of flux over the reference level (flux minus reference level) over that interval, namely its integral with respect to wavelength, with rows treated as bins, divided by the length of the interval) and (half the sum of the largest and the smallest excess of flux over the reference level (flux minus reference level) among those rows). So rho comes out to -0.1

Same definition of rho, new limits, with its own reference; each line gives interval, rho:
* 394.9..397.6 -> -5.5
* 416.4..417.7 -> -0.3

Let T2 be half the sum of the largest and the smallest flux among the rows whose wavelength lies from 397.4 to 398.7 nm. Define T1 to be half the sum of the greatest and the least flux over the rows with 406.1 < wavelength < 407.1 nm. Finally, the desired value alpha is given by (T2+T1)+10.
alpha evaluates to 34.6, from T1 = 15.3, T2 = 9.2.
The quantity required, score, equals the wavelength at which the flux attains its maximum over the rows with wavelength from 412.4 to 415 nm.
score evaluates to 414.923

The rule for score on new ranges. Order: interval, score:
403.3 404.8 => 404.359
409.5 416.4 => 415.305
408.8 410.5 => 408.853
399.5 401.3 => 401.206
